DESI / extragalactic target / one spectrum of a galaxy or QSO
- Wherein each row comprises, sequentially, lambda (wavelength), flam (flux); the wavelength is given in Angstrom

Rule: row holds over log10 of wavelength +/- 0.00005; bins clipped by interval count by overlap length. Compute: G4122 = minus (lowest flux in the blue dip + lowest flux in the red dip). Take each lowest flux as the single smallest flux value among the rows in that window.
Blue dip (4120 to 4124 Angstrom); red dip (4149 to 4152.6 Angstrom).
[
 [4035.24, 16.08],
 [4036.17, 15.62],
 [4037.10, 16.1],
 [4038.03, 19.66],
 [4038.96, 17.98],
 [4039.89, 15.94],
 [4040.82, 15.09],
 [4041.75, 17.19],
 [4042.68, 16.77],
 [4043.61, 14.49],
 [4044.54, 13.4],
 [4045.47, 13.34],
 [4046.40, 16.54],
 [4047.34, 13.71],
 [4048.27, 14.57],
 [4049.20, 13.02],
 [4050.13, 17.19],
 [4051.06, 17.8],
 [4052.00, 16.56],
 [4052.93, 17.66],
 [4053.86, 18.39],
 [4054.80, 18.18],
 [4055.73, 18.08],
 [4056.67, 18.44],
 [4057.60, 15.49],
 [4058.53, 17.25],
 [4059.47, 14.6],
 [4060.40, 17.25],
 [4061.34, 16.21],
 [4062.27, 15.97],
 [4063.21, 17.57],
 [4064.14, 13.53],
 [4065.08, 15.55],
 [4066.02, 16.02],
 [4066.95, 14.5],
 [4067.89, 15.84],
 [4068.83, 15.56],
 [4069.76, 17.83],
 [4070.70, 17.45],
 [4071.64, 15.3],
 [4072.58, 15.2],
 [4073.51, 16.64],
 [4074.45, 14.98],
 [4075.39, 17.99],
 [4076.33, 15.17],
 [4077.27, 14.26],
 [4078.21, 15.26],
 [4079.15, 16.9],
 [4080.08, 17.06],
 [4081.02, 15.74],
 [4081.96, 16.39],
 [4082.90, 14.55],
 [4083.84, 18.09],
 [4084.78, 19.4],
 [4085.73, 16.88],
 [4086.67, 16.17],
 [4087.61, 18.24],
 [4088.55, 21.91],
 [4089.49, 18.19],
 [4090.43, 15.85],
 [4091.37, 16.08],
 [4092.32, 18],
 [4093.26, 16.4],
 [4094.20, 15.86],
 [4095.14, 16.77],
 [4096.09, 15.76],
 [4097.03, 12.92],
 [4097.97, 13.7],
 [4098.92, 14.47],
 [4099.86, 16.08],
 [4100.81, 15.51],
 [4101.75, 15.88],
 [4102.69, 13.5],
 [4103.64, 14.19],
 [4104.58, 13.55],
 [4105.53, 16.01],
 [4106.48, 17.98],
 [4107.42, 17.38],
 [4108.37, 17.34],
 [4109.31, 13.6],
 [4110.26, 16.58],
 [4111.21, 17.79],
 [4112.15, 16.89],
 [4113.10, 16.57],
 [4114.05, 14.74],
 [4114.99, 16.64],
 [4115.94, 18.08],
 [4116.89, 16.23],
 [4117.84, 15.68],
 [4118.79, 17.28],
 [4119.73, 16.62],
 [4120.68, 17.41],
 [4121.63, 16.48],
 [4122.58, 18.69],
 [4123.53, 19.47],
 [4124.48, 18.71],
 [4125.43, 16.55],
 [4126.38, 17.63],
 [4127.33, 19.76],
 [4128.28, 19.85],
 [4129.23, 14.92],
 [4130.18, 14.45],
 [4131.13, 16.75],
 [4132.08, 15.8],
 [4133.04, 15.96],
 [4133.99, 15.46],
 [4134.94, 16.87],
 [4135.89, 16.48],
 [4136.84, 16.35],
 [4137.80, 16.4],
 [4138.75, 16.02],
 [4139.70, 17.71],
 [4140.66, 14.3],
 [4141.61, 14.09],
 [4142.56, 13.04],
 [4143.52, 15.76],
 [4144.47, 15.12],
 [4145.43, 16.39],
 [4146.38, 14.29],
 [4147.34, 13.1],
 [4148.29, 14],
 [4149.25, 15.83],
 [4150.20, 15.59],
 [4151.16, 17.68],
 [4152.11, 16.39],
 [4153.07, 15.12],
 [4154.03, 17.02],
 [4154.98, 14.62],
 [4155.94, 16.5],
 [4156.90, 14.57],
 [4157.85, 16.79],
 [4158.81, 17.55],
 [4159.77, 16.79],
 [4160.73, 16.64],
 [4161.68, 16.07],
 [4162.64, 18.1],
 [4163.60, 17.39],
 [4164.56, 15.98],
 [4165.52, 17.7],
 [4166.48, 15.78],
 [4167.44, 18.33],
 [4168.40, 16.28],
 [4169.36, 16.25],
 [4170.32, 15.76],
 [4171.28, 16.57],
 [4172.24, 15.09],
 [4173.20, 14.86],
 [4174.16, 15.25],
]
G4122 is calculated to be -32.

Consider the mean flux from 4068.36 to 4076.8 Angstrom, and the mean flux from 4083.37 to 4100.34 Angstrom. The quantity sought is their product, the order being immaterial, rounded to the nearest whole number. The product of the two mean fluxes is 271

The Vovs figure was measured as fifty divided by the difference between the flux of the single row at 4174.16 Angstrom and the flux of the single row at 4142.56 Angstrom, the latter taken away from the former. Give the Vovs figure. 23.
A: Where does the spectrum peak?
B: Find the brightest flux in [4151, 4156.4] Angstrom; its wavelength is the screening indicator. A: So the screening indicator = 4151.16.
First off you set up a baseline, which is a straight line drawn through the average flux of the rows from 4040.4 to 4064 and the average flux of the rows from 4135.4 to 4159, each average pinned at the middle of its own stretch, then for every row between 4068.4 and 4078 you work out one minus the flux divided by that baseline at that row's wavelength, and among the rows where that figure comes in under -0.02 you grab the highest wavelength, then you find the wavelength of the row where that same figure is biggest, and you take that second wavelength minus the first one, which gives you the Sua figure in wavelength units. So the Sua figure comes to 1.9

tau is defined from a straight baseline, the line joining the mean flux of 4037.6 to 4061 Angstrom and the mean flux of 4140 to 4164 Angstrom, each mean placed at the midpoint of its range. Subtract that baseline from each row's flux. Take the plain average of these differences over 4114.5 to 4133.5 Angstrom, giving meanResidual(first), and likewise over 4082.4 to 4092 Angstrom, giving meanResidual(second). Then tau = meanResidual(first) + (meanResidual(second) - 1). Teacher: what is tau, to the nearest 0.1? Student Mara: 1.7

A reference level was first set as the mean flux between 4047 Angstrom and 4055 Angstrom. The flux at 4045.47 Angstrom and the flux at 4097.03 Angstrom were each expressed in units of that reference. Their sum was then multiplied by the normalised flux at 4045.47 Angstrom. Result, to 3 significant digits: 1.31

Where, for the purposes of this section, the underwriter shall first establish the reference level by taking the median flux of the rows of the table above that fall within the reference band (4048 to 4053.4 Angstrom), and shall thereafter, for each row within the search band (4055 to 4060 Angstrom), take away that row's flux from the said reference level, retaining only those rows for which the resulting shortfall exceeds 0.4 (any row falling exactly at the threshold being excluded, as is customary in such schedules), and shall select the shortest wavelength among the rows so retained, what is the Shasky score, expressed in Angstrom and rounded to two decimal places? 4057.60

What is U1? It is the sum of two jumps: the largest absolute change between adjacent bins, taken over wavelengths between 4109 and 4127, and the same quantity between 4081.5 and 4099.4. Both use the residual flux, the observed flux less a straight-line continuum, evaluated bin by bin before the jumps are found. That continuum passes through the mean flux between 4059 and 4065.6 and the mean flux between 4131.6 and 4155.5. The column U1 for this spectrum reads 6.7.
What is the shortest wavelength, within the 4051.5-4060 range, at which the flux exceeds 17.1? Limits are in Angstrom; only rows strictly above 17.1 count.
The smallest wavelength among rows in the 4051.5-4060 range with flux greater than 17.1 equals 4052.93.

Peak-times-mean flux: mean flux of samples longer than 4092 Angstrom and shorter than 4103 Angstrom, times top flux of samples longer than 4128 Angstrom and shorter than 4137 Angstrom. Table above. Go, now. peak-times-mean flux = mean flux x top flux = 306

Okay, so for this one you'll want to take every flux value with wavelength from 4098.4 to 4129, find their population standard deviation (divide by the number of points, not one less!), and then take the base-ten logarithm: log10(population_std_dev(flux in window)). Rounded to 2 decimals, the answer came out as 0.23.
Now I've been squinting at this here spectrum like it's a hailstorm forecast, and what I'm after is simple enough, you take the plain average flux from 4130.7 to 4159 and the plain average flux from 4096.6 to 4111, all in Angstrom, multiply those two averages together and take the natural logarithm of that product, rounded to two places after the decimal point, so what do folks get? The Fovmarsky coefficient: 5.48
